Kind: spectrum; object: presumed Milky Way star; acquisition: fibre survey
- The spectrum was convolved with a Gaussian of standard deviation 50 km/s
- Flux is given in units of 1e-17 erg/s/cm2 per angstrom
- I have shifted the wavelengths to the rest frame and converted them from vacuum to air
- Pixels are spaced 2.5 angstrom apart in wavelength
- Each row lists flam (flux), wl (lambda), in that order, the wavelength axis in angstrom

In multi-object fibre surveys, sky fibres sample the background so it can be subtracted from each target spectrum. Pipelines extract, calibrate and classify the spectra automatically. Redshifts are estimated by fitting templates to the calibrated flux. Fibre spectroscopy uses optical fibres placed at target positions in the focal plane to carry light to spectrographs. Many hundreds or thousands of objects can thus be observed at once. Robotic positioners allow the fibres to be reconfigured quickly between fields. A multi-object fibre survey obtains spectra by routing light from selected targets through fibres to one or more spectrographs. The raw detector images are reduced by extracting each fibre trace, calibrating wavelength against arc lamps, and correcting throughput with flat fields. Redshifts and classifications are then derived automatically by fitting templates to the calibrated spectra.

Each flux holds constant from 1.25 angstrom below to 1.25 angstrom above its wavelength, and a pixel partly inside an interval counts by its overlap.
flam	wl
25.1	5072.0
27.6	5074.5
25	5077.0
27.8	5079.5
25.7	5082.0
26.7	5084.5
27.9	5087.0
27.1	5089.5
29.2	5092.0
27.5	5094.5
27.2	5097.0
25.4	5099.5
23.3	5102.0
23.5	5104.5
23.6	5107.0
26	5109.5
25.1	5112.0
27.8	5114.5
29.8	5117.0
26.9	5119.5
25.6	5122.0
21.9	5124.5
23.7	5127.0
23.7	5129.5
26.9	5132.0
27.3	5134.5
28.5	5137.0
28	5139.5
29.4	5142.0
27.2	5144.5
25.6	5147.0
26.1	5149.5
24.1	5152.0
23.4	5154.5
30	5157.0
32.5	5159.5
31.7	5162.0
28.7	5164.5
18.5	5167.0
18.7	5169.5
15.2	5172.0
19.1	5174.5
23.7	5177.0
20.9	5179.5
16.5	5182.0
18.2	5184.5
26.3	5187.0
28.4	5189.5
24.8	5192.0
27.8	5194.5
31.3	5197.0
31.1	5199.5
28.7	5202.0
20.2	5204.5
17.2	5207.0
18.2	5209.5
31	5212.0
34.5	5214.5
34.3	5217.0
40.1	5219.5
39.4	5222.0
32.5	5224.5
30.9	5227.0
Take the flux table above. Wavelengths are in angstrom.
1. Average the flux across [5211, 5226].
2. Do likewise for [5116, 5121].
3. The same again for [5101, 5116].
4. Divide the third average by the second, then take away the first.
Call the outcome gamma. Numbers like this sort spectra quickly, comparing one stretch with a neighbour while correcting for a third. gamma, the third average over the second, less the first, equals -34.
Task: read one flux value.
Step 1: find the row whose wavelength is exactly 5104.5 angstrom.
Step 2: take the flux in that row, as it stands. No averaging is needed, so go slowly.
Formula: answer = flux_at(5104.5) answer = 23.5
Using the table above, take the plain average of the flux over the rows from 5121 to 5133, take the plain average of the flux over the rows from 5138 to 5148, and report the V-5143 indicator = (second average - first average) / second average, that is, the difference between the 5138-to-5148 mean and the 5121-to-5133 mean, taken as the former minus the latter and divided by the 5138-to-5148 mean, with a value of 0.12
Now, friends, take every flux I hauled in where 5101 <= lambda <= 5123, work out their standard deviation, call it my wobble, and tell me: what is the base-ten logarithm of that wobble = 0.3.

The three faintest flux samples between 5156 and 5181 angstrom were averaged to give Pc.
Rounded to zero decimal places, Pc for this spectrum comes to 17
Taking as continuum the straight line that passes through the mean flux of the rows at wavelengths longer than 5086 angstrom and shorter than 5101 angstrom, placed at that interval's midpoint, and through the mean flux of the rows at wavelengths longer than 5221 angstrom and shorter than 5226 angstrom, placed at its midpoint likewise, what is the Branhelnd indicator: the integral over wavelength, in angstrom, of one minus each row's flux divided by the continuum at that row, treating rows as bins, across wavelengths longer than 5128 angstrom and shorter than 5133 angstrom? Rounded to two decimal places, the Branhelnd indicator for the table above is 0.76 angstrom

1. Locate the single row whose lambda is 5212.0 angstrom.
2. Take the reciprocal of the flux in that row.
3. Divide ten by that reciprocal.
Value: 310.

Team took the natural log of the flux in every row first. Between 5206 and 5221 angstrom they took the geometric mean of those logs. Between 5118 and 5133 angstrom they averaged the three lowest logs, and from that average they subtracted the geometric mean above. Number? -0.17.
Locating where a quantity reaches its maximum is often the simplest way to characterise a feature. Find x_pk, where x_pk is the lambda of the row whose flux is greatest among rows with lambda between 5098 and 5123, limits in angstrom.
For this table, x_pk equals 5117.0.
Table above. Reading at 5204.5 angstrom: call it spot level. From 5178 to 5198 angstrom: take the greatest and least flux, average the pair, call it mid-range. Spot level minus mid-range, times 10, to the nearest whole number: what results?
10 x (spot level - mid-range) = -37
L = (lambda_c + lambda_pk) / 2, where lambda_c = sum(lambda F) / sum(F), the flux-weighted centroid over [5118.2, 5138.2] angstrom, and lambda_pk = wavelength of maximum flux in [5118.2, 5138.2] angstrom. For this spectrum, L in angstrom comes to 5132.7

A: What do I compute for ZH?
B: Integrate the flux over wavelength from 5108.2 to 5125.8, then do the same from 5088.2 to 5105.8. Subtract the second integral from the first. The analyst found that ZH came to 0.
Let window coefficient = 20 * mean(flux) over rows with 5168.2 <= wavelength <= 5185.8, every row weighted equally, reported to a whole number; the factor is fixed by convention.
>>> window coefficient 378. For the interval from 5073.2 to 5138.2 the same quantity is 524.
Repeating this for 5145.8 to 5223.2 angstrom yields 520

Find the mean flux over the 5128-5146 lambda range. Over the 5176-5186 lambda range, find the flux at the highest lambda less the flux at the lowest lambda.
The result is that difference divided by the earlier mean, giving -0.20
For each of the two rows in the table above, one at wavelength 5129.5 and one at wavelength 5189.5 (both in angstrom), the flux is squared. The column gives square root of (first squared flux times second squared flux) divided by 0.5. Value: 1346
